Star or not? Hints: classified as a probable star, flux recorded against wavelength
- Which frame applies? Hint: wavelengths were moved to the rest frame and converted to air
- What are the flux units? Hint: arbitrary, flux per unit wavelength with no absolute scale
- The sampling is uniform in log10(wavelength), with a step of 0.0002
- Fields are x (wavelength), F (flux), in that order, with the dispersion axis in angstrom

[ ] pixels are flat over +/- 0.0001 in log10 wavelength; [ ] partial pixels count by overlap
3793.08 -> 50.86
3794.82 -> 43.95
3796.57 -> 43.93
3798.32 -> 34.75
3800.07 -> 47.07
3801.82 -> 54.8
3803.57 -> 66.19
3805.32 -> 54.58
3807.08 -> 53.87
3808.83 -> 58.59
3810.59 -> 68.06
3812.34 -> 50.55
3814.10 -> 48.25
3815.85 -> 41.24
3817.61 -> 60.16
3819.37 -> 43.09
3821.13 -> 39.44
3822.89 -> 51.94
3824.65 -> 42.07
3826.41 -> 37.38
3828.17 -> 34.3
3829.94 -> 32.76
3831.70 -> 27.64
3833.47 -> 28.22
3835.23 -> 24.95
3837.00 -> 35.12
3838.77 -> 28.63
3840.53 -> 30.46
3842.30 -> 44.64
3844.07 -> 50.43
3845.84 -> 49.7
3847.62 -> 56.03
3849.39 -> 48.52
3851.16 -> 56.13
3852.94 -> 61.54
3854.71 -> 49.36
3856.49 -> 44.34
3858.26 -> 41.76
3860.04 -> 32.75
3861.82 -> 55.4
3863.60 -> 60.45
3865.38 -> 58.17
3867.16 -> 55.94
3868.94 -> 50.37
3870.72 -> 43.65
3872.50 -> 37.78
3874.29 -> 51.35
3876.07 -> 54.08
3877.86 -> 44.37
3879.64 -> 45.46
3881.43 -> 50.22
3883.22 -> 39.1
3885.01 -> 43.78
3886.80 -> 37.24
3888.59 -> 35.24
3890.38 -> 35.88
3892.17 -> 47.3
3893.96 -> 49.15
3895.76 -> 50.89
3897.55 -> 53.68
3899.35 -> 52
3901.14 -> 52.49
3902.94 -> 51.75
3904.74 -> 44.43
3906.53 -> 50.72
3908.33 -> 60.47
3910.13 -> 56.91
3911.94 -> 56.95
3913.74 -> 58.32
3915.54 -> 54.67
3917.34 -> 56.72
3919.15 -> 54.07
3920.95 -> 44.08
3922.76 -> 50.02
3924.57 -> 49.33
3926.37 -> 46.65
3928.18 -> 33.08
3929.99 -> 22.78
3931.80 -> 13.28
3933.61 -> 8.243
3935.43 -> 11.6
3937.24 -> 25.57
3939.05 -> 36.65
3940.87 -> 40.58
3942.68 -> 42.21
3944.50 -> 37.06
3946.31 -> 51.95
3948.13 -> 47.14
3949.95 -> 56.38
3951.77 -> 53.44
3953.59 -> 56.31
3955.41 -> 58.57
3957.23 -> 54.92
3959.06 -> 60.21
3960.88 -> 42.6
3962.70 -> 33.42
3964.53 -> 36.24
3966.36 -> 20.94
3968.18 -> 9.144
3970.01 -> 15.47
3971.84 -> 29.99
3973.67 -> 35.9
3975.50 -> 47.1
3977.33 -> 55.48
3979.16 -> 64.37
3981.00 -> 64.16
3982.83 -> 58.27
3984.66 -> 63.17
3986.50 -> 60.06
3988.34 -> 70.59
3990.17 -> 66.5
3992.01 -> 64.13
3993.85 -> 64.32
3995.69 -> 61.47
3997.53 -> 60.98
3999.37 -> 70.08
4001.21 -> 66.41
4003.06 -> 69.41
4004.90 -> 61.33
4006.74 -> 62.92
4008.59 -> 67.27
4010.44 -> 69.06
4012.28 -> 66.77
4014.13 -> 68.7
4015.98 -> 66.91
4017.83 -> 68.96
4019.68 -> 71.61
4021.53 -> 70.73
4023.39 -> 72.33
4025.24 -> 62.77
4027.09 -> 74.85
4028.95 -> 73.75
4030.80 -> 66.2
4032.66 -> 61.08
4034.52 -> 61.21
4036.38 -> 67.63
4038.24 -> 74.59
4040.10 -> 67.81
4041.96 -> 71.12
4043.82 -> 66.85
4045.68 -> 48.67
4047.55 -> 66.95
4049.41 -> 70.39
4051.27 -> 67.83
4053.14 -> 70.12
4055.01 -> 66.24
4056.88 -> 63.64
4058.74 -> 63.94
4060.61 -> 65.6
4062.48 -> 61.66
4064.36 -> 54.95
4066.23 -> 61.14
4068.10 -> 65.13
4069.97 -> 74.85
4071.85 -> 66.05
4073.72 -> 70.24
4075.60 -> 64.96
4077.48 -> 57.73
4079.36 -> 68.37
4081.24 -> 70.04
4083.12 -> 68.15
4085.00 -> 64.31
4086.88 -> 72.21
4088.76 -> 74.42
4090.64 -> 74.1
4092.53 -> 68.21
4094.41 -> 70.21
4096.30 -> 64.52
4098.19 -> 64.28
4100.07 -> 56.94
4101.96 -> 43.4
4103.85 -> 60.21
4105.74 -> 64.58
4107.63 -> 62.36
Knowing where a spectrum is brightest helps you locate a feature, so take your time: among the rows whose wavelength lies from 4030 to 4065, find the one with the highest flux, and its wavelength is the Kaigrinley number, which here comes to 4038.24 angstrom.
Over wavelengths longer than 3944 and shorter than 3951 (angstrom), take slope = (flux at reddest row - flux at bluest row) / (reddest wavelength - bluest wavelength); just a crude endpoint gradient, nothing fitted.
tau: 3.5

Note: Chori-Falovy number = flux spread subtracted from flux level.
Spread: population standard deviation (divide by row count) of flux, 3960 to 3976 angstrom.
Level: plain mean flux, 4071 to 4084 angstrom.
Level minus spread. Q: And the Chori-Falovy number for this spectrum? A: 55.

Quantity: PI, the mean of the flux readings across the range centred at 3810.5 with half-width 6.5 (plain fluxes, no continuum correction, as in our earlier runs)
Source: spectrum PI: 54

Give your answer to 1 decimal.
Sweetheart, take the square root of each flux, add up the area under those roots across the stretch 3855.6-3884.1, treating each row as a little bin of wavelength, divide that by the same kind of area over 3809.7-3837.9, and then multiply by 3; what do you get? 3.3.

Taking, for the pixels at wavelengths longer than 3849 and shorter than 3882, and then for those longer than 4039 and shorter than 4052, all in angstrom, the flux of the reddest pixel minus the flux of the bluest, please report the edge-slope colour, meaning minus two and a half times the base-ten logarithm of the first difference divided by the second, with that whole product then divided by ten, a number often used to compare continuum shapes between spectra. -0.5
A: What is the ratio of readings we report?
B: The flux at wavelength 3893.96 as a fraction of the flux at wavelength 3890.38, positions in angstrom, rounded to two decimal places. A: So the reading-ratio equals 1.37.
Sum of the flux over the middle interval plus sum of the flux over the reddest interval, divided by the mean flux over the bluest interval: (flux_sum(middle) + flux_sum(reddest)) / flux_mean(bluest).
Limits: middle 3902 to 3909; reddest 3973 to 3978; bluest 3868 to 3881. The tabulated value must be 7.4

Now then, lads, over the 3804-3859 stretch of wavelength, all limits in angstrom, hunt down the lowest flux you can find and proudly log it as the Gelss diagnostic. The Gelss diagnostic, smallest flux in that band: 24.95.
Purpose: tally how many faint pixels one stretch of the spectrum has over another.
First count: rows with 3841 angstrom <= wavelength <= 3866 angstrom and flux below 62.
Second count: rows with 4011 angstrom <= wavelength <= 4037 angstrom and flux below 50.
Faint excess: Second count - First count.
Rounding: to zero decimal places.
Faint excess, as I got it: -14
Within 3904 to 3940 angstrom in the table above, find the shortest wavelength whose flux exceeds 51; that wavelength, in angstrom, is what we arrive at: 3908.33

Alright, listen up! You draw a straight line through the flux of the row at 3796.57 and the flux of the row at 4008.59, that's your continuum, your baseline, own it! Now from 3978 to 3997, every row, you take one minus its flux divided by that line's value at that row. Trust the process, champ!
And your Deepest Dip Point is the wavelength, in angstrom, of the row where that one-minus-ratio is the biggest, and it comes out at 3982.83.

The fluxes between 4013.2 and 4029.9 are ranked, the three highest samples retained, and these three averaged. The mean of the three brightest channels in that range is 74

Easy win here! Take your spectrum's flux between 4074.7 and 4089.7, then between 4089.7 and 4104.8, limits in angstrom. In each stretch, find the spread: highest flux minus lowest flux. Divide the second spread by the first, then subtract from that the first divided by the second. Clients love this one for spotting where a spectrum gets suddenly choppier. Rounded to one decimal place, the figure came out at 1.3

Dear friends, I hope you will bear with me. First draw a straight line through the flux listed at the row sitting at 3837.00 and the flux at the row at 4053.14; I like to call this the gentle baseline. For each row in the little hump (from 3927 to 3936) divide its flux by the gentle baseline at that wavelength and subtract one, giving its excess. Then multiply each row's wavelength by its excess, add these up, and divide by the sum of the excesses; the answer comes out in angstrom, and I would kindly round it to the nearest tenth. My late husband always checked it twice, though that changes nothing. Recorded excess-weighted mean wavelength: 3932.5 angstrom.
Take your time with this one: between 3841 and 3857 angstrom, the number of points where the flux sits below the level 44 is 0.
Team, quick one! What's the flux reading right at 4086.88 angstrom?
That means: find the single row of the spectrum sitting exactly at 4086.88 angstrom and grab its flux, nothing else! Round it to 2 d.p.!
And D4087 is 72.21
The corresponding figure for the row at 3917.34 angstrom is 56.72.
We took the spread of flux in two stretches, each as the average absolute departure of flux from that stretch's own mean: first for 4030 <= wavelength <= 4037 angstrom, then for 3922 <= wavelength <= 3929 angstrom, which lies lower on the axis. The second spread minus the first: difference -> 3.0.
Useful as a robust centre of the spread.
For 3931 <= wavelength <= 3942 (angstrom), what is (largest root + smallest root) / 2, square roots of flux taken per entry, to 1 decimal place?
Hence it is 4.6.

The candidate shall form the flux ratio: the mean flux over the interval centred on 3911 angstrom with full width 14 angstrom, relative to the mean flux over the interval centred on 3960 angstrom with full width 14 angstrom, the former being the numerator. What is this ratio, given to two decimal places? 1.21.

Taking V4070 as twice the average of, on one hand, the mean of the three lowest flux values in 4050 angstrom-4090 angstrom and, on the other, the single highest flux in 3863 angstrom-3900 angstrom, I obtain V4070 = 118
